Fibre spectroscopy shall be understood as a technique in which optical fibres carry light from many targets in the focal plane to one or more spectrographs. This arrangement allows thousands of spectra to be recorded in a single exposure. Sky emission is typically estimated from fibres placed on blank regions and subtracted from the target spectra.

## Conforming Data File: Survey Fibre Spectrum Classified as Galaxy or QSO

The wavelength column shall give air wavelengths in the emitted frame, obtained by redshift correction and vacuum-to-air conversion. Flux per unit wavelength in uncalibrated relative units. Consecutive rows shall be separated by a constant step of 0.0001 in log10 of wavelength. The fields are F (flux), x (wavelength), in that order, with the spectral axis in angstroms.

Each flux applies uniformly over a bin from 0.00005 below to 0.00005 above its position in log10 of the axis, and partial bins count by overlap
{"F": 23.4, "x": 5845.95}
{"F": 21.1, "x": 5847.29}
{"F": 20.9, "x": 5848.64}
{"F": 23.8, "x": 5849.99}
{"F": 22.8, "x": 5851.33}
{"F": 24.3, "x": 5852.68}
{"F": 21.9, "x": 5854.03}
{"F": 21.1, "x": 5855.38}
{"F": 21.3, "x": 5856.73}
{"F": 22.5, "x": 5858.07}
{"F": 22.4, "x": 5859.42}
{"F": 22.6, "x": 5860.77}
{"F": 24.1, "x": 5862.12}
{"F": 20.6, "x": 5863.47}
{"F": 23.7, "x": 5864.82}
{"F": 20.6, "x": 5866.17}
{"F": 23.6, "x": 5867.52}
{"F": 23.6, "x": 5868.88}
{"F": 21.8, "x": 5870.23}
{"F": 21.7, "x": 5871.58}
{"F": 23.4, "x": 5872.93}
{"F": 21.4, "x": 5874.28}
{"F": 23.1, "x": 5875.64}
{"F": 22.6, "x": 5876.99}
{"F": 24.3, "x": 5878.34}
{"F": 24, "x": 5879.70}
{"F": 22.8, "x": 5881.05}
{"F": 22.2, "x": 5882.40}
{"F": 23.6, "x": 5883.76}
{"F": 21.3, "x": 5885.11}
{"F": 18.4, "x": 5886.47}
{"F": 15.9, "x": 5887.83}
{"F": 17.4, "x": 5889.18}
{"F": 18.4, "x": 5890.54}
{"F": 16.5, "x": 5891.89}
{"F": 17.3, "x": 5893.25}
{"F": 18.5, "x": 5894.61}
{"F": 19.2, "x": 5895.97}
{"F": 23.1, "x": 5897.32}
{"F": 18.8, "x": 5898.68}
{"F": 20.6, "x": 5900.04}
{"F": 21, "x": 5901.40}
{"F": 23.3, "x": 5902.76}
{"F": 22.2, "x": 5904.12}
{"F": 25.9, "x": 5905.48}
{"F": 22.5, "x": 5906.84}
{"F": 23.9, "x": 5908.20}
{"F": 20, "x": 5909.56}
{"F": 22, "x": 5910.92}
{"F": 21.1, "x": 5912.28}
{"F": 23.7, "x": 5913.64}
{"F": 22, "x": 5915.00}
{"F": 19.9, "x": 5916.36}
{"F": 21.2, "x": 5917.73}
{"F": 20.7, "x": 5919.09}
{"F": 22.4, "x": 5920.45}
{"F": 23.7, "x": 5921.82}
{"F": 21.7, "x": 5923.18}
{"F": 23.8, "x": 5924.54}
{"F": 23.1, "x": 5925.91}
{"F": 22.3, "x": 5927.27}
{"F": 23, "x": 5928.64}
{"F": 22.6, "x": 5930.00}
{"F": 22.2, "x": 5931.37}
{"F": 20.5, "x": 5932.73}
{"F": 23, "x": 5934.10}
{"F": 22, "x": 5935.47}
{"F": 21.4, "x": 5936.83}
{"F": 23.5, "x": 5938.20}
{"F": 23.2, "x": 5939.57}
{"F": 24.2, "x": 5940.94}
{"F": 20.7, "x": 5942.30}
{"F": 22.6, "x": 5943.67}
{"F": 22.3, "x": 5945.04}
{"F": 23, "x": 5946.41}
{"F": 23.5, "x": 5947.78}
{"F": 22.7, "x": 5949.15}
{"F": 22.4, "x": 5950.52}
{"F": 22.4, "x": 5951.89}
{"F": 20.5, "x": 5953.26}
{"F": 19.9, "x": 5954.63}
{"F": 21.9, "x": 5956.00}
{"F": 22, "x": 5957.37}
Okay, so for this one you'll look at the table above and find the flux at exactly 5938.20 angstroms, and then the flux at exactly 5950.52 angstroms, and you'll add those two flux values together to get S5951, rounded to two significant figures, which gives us 46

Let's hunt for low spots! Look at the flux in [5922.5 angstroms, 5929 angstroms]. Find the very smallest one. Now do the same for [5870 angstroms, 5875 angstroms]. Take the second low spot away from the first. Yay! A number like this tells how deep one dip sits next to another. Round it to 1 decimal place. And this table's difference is 0.3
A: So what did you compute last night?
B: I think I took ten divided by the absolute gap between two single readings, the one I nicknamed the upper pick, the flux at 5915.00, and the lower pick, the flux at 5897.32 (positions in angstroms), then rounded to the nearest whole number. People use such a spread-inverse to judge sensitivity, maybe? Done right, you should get 9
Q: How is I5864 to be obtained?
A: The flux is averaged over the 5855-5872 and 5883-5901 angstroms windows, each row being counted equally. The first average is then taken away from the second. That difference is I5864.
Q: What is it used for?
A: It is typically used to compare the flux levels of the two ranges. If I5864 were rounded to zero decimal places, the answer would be -3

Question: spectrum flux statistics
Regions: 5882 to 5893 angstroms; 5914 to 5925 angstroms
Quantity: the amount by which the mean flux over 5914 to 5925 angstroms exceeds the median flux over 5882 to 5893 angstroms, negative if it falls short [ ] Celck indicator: 4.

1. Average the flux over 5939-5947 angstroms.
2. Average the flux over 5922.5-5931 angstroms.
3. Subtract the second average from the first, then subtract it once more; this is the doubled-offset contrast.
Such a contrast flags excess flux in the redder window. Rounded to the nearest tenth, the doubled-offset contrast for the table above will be -22.8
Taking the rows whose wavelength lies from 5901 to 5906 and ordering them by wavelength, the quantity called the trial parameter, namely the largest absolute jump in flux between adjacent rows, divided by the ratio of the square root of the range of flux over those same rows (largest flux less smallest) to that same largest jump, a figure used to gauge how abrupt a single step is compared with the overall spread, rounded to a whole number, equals 6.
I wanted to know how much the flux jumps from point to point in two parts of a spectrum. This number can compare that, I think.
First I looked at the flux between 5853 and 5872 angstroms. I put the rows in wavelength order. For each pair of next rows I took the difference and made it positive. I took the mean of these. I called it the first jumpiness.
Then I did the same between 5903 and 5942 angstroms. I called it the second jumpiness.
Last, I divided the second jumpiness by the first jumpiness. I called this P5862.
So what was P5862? 1.1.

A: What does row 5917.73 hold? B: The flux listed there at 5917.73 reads 21.2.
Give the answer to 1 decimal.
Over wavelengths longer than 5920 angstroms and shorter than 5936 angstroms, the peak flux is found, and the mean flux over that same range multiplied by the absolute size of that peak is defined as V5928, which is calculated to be 536.1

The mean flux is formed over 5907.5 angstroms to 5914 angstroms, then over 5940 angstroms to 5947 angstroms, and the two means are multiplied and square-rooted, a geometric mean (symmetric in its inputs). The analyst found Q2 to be 22.3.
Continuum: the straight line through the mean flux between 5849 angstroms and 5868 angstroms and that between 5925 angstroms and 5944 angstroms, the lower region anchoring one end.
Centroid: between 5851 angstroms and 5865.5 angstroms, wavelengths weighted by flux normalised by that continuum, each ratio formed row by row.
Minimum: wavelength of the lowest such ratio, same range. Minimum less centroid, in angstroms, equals 5.4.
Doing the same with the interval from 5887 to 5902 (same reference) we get -7.1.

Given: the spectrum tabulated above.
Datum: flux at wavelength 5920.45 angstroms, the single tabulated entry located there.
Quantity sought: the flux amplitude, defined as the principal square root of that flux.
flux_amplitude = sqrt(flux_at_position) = 4.7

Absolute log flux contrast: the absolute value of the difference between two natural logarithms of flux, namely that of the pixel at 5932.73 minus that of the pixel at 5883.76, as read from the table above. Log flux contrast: 0.141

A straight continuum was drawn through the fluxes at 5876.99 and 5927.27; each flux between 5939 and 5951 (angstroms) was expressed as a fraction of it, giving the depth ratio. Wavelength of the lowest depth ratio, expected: 5942.30 angstroms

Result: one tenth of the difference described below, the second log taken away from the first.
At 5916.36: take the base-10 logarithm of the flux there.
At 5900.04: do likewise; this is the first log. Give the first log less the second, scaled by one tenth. 0.002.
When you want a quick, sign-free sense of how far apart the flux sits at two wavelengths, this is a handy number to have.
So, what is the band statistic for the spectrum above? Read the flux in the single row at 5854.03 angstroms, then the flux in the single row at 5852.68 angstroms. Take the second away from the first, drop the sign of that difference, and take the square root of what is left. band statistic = 1.55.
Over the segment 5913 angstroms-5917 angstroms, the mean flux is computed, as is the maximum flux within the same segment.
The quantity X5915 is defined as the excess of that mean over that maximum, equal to -1.8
